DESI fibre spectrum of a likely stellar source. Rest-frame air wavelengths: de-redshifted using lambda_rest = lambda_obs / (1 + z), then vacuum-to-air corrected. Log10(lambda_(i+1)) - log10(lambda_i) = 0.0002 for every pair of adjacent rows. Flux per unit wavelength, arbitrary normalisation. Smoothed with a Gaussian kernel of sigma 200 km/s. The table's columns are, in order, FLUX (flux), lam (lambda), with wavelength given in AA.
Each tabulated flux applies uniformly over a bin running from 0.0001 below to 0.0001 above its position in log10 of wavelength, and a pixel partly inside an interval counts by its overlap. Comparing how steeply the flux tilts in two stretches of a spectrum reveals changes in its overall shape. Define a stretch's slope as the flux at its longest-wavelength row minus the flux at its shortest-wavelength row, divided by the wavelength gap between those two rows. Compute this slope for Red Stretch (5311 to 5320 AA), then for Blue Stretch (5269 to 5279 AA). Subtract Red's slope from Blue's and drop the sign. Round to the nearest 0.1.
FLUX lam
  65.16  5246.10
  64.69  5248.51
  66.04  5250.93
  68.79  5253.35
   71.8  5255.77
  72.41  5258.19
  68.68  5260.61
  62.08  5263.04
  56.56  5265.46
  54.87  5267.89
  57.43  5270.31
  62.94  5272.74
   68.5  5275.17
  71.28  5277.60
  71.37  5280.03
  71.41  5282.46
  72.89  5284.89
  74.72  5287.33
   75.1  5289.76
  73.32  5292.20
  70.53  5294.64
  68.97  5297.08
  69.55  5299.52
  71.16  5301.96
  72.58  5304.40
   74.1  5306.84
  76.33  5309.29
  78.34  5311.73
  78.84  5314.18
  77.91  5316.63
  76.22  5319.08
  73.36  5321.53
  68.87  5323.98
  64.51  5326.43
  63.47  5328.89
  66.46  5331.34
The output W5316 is 2.2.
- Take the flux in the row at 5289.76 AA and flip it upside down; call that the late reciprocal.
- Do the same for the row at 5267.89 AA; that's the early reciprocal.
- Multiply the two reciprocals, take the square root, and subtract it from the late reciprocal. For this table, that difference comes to -0.0023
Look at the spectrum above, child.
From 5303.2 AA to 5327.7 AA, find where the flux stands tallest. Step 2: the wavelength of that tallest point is 5314.18 AA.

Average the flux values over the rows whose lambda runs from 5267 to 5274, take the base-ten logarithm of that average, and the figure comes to 1.77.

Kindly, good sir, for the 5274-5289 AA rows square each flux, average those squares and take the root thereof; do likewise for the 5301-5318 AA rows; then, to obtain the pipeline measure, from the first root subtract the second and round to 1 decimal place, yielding -3.9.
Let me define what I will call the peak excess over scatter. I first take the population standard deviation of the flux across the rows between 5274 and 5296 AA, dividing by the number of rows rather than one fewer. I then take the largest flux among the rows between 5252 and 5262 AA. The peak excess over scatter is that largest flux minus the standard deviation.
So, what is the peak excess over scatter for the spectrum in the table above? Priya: 70.4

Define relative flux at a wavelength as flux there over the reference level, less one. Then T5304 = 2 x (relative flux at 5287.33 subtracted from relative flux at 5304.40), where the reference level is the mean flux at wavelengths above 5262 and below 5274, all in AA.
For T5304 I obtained -0.07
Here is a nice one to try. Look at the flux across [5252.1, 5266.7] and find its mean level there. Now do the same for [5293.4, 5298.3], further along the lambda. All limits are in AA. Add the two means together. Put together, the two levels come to 136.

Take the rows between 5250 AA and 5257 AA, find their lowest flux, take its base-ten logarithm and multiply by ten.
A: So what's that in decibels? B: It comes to 18.2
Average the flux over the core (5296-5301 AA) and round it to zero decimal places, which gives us 69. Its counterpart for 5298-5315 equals 74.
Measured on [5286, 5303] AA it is 72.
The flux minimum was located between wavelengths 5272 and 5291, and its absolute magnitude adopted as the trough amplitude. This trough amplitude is 63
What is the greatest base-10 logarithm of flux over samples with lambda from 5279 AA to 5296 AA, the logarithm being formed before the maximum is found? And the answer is 1.88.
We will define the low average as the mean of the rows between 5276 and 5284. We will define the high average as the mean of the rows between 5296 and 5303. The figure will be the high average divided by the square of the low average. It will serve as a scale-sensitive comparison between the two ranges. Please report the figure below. 0.0137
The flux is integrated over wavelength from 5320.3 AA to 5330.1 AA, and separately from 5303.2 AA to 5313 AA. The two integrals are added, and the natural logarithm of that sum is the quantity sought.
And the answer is 7.24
